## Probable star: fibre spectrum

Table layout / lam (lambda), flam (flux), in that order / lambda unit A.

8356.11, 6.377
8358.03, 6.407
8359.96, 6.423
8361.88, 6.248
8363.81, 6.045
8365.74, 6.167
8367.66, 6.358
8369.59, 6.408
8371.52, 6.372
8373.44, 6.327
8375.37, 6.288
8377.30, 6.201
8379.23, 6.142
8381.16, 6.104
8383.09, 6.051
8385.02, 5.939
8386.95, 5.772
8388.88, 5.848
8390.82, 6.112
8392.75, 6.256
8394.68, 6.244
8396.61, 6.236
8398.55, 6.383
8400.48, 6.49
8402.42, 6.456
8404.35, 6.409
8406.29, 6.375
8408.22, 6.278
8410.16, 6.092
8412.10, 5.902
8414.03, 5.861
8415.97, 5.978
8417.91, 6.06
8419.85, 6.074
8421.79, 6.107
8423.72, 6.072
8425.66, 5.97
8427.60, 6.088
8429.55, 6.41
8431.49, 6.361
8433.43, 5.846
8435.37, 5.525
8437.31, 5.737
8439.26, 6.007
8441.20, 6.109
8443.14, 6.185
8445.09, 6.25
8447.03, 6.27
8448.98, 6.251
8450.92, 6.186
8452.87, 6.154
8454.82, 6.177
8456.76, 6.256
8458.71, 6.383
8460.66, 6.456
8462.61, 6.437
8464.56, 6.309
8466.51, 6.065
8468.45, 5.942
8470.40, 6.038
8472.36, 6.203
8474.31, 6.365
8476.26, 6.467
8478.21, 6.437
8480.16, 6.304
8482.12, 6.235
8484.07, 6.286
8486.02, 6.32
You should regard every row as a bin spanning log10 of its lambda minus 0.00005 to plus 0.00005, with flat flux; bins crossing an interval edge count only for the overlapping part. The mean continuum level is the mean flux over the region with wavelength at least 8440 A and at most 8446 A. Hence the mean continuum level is 6.18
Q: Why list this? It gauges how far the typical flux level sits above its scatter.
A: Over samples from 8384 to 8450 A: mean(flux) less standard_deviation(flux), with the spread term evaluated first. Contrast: 5.89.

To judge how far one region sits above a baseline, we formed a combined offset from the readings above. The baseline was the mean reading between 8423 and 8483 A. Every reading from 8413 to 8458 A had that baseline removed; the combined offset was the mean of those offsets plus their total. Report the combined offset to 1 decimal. -2.2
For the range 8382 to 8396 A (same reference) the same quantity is -1.2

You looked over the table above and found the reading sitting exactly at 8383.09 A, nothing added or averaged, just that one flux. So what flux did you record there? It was 6.051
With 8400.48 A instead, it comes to 6.49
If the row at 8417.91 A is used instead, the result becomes 6.06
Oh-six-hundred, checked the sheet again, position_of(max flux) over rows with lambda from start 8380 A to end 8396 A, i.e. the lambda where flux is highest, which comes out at 8392.75 A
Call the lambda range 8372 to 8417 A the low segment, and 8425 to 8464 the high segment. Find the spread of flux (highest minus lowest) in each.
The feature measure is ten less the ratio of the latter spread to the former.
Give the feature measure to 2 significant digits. 8.7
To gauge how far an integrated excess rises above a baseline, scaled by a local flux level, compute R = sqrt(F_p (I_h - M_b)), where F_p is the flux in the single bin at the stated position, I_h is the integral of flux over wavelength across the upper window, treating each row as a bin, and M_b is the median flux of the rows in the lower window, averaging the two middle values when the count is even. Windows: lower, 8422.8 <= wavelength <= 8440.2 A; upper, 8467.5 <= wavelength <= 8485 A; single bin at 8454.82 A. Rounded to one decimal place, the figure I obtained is 25.3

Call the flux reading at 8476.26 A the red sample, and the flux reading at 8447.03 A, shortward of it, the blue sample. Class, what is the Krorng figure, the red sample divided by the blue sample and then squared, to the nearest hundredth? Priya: 1.06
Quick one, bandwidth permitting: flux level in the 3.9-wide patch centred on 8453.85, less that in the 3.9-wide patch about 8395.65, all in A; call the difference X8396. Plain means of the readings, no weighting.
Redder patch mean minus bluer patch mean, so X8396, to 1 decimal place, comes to -0.1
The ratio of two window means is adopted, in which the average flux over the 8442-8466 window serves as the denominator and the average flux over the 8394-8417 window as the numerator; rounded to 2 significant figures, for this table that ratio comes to 0.99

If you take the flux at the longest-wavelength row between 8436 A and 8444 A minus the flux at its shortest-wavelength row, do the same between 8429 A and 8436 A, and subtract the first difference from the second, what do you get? -1.3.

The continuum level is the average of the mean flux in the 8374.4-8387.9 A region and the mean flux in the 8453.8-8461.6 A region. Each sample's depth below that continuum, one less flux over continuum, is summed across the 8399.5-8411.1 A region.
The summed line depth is -0.15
